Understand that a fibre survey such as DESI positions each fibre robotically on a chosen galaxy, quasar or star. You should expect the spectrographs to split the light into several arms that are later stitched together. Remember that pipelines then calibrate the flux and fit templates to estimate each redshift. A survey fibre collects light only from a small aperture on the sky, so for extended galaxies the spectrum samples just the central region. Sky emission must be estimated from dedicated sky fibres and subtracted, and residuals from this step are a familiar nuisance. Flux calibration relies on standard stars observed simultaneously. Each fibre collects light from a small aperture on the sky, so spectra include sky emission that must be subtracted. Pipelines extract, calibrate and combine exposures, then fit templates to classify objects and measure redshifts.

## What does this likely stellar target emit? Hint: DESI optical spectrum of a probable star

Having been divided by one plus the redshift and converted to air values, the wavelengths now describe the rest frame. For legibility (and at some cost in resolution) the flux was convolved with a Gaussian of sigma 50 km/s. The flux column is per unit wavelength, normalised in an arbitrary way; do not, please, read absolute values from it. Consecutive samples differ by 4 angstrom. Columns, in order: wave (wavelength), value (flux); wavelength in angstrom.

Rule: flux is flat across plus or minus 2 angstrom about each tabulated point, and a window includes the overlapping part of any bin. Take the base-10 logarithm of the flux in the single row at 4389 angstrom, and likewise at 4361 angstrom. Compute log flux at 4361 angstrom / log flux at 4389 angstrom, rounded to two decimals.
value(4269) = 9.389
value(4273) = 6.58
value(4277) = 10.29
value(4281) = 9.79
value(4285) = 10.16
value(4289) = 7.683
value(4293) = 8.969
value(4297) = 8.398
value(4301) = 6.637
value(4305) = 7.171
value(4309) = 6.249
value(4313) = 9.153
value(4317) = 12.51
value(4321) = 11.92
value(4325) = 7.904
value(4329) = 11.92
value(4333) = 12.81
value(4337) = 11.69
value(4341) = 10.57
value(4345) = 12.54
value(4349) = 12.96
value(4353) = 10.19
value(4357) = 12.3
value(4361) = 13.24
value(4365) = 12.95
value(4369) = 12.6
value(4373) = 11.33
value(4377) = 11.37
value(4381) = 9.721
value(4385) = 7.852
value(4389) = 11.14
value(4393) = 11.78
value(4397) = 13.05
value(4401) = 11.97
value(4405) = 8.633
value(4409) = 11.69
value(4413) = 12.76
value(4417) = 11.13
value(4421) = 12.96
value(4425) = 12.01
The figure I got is 1.07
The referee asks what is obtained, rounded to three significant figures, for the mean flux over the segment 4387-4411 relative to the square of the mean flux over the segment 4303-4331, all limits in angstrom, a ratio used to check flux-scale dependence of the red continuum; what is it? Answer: 0.125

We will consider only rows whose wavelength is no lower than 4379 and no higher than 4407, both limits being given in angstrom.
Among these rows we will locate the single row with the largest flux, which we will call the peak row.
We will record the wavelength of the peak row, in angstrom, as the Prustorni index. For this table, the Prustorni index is 4397 angstrom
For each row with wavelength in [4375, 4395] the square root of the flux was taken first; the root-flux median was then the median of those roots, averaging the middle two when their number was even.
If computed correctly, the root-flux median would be 3.34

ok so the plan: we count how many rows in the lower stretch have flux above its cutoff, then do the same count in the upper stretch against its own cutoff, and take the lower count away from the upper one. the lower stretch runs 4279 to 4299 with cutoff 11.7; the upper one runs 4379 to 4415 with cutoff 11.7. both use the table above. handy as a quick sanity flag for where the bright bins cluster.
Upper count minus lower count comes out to 4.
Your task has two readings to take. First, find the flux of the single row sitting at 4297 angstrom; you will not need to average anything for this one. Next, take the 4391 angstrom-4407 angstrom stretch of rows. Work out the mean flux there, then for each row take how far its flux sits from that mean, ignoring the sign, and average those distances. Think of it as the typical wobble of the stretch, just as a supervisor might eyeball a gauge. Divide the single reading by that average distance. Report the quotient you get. 6.2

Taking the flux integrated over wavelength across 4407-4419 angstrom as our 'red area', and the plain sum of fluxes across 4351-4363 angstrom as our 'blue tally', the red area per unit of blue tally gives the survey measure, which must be 4.0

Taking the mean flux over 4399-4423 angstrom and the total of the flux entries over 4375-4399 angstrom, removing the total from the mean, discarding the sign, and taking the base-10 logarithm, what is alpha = 1.73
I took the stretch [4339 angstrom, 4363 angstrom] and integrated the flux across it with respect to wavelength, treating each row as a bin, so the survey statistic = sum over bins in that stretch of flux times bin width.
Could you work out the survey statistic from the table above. 287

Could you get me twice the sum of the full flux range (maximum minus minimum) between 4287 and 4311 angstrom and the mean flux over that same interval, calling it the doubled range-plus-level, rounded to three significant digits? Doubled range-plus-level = 20.5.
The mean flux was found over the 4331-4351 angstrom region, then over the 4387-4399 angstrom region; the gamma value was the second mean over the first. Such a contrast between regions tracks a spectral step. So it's 0.99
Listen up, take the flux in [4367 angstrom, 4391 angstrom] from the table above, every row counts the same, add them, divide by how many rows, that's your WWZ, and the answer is 10.7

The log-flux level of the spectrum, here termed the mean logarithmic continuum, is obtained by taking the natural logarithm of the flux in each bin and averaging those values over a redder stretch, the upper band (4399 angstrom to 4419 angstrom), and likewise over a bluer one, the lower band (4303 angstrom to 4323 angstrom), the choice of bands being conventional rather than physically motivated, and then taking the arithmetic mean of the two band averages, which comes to 2.31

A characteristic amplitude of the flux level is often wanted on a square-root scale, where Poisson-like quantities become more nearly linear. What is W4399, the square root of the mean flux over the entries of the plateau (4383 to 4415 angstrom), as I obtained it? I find 3.33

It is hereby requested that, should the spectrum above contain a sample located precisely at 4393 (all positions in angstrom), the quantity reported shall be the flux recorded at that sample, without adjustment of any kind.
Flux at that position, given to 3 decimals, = 11.780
